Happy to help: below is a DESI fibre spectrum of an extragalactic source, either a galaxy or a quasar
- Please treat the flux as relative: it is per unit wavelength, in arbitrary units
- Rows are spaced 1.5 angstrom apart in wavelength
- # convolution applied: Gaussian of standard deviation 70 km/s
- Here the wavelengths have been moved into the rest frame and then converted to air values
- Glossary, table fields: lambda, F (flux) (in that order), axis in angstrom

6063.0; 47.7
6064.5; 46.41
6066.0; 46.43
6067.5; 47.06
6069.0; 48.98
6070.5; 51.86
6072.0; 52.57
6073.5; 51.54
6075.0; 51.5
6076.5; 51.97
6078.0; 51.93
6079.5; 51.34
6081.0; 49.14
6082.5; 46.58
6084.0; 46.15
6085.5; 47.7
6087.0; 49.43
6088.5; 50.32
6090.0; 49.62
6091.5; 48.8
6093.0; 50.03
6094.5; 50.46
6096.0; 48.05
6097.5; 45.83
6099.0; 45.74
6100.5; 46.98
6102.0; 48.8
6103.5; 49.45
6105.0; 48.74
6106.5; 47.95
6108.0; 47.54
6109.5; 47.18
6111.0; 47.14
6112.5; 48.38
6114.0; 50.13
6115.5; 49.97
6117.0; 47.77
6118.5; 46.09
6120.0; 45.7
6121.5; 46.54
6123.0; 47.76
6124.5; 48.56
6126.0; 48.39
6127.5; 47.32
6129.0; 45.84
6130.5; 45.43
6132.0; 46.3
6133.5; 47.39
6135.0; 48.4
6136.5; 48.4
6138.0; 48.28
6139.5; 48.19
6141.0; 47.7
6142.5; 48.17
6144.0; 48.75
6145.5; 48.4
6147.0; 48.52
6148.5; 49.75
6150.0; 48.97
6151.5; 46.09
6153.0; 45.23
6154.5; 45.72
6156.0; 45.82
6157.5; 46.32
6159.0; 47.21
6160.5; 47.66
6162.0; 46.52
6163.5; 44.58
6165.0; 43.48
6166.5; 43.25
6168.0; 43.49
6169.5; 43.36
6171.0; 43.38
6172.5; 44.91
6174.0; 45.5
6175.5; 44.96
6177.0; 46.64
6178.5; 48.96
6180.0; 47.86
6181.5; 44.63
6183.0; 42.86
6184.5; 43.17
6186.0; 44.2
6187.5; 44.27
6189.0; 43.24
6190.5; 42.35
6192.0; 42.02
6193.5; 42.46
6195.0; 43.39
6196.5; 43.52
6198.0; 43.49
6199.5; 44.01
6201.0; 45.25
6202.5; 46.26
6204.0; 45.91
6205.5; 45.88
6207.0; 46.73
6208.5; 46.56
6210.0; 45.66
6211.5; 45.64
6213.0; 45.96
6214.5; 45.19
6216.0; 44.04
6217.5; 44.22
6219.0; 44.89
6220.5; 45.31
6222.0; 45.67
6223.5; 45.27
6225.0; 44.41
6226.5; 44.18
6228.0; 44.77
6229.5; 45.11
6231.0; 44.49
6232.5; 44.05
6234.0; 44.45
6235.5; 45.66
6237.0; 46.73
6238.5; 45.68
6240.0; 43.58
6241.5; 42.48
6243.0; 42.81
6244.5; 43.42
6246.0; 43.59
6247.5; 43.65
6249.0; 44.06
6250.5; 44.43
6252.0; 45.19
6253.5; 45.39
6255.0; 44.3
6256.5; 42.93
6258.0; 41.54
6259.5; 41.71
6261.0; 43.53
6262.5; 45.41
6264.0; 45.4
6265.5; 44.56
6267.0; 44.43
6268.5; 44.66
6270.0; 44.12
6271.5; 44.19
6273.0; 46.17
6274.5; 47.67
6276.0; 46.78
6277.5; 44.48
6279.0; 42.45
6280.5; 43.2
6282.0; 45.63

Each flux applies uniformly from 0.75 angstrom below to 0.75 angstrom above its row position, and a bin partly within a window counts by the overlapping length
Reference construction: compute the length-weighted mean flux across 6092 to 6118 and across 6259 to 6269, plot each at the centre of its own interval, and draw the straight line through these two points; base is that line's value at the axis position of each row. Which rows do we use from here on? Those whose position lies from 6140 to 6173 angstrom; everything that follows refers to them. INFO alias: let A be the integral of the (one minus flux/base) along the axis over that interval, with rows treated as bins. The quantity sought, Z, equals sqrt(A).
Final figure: 0.70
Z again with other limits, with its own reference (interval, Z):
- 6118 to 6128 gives 0.34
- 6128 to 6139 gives 0.28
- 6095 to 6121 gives 0.47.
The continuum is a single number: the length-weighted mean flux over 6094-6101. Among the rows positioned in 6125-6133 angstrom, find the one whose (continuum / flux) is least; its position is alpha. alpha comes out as 6126.0 angstrom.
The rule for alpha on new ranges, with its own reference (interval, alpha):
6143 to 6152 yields 6148.5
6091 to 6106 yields 6094.5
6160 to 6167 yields 6160.5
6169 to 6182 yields 6178.5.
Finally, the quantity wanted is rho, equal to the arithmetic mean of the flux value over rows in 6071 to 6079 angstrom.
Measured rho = 52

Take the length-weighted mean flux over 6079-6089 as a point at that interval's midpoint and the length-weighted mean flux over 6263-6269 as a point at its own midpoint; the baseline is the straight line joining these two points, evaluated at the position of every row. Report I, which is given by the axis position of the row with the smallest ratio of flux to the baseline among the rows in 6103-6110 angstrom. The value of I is 6109.5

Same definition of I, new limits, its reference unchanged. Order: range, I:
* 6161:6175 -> 6166.5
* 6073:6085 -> 6084.0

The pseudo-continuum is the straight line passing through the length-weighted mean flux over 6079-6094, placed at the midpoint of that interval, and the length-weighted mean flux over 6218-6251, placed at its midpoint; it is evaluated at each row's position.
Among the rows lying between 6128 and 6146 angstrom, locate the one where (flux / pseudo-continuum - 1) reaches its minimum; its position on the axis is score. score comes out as 6130.5 angstrom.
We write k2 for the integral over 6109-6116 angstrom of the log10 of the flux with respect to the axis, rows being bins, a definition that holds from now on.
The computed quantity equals 11.8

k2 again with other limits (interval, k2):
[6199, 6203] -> 6.6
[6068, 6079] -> 18.8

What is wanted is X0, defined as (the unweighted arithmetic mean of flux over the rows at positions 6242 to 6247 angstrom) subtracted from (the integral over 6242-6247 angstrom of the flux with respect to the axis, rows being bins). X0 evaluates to 173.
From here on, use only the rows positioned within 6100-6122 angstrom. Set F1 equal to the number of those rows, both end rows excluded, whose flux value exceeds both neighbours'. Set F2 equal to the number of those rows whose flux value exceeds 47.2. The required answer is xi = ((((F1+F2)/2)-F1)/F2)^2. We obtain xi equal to 0.15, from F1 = 2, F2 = 9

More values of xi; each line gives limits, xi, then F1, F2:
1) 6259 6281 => 1.00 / 3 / 1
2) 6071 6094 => 0.18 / 2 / 13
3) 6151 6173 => 0.00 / 2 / 2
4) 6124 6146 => 0.21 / 1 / 12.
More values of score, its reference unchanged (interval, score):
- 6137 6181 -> 6166.5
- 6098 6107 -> 6099.0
